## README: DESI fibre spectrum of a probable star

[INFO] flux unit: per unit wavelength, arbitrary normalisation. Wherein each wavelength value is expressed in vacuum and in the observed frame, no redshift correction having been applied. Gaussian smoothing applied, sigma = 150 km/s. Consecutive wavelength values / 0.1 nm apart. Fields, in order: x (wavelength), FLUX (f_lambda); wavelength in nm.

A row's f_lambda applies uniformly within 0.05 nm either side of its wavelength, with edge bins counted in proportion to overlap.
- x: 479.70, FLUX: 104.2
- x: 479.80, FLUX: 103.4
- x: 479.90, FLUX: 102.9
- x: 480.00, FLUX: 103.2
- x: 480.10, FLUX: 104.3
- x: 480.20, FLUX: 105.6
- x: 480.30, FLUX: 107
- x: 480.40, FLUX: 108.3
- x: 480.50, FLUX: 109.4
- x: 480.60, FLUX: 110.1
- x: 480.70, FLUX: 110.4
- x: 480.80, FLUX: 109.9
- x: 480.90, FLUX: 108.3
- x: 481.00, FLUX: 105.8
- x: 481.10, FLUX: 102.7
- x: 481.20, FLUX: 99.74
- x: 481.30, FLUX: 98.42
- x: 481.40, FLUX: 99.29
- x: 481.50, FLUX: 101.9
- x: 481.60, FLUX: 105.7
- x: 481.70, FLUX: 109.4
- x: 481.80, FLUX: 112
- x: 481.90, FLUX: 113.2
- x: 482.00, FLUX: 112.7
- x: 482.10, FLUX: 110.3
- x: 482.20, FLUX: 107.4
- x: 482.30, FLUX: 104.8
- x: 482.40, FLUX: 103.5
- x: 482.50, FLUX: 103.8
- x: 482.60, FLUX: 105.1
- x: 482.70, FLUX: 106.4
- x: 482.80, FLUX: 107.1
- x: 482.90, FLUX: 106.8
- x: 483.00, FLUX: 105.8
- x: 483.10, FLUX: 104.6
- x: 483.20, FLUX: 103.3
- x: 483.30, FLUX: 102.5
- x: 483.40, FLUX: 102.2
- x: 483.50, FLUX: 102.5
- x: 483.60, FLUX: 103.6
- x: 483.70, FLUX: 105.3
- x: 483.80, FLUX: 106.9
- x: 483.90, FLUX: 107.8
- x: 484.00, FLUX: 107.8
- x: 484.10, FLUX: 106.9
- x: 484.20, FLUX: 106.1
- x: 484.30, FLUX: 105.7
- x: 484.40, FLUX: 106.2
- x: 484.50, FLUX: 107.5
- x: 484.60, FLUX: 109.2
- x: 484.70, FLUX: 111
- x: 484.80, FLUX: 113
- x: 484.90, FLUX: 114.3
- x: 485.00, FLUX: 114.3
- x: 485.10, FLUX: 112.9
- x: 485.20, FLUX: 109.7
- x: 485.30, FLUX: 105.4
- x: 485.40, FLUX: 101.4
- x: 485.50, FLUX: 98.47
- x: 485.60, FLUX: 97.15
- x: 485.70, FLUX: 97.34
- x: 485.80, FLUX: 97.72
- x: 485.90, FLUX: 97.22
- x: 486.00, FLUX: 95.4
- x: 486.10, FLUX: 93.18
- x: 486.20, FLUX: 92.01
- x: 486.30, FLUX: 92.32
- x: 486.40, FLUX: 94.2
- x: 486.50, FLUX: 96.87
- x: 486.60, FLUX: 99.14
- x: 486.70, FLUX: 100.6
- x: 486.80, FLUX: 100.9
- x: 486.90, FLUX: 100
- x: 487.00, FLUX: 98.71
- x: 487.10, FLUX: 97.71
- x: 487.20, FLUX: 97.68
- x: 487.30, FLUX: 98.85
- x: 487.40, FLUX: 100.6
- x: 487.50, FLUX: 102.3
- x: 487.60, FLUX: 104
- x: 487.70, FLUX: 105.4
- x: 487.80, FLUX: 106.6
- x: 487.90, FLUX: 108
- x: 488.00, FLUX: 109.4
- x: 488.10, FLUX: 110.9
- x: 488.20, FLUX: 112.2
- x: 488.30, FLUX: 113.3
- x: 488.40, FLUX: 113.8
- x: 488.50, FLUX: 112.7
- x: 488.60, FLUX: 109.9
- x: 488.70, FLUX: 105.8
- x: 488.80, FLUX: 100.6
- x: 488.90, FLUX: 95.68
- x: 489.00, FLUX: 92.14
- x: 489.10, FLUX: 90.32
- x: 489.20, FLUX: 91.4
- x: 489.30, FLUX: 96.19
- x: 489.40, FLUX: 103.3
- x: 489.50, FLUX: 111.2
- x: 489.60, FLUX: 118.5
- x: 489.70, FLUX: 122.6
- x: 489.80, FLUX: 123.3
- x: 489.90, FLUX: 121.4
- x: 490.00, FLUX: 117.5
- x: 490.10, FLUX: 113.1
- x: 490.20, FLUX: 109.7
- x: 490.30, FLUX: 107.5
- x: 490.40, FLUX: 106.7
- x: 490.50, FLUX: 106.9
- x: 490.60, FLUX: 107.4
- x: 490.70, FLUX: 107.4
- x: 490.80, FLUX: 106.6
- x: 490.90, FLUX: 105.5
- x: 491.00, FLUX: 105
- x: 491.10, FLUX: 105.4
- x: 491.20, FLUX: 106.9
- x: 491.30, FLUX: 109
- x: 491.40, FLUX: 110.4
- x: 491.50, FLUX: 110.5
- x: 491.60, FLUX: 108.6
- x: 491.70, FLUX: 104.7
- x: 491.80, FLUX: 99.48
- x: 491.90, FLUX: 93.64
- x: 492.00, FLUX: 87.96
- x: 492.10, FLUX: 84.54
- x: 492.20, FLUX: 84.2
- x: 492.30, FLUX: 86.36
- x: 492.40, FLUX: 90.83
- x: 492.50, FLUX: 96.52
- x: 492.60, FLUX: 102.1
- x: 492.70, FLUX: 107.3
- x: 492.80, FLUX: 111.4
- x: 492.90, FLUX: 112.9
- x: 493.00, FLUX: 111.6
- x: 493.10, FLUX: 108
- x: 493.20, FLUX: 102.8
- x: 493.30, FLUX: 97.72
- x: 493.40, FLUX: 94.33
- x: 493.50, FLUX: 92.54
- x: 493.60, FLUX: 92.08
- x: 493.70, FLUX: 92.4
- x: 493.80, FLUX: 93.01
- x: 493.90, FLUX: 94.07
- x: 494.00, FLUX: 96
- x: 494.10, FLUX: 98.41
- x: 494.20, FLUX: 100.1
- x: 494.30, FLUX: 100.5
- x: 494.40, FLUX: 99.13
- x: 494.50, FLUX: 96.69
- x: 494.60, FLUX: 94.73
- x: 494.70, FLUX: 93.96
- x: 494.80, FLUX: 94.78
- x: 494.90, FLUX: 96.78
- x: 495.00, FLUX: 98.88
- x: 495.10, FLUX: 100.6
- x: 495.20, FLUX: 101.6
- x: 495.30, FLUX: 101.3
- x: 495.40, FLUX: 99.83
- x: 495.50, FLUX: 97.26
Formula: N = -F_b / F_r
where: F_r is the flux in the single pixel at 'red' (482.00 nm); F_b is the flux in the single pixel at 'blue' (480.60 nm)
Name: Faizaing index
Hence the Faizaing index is -0.98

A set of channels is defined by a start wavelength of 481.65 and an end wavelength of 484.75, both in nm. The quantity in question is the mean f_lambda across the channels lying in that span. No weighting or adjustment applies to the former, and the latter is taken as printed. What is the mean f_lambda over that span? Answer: 107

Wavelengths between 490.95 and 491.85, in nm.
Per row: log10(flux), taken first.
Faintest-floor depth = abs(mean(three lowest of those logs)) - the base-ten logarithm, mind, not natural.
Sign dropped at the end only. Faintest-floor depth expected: 2.01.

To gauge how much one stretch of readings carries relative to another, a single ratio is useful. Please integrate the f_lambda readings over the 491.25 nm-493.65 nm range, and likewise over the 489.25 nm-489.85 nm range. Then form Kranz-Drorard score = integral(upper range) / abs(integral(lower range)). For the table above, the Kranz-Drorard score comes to 3.6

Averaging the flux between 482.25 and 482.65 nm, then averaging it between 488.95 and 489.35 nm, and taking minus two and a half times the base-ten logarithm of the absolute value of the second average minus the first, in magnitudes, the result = -2.7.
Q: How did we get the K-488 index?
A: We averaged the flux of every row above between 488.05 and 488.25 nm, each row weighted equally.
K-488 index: 112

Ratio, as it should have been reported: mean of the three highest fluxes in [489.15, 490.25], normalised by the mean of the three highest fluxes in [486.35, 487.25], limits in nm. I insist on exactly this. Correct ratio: 1.22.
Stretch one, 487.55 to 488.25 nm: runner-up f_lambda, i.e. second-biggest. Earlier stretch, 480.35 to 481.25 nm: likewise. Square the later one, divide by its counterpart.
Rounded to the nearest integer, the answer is 112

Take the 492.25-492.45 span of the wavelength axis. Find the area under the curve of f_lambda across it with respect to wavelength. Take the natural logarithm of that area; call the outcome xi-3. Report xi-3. 2.87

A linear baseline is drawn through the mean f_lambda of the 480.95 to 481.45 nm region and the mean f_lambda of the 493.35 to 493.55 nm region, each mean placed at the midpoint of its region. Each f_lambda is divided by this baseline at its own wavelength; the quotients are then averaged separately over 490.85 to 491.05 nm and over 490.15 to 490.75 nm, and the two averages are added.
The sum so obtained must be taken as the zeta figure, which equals 2.24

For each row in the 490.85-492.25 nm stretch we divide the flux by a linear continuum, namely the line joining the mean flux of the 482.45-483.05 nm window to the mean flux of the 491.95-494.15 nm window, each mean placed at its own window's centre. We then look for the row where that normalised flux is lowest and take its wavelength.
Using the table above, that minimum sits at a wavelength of 492.20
